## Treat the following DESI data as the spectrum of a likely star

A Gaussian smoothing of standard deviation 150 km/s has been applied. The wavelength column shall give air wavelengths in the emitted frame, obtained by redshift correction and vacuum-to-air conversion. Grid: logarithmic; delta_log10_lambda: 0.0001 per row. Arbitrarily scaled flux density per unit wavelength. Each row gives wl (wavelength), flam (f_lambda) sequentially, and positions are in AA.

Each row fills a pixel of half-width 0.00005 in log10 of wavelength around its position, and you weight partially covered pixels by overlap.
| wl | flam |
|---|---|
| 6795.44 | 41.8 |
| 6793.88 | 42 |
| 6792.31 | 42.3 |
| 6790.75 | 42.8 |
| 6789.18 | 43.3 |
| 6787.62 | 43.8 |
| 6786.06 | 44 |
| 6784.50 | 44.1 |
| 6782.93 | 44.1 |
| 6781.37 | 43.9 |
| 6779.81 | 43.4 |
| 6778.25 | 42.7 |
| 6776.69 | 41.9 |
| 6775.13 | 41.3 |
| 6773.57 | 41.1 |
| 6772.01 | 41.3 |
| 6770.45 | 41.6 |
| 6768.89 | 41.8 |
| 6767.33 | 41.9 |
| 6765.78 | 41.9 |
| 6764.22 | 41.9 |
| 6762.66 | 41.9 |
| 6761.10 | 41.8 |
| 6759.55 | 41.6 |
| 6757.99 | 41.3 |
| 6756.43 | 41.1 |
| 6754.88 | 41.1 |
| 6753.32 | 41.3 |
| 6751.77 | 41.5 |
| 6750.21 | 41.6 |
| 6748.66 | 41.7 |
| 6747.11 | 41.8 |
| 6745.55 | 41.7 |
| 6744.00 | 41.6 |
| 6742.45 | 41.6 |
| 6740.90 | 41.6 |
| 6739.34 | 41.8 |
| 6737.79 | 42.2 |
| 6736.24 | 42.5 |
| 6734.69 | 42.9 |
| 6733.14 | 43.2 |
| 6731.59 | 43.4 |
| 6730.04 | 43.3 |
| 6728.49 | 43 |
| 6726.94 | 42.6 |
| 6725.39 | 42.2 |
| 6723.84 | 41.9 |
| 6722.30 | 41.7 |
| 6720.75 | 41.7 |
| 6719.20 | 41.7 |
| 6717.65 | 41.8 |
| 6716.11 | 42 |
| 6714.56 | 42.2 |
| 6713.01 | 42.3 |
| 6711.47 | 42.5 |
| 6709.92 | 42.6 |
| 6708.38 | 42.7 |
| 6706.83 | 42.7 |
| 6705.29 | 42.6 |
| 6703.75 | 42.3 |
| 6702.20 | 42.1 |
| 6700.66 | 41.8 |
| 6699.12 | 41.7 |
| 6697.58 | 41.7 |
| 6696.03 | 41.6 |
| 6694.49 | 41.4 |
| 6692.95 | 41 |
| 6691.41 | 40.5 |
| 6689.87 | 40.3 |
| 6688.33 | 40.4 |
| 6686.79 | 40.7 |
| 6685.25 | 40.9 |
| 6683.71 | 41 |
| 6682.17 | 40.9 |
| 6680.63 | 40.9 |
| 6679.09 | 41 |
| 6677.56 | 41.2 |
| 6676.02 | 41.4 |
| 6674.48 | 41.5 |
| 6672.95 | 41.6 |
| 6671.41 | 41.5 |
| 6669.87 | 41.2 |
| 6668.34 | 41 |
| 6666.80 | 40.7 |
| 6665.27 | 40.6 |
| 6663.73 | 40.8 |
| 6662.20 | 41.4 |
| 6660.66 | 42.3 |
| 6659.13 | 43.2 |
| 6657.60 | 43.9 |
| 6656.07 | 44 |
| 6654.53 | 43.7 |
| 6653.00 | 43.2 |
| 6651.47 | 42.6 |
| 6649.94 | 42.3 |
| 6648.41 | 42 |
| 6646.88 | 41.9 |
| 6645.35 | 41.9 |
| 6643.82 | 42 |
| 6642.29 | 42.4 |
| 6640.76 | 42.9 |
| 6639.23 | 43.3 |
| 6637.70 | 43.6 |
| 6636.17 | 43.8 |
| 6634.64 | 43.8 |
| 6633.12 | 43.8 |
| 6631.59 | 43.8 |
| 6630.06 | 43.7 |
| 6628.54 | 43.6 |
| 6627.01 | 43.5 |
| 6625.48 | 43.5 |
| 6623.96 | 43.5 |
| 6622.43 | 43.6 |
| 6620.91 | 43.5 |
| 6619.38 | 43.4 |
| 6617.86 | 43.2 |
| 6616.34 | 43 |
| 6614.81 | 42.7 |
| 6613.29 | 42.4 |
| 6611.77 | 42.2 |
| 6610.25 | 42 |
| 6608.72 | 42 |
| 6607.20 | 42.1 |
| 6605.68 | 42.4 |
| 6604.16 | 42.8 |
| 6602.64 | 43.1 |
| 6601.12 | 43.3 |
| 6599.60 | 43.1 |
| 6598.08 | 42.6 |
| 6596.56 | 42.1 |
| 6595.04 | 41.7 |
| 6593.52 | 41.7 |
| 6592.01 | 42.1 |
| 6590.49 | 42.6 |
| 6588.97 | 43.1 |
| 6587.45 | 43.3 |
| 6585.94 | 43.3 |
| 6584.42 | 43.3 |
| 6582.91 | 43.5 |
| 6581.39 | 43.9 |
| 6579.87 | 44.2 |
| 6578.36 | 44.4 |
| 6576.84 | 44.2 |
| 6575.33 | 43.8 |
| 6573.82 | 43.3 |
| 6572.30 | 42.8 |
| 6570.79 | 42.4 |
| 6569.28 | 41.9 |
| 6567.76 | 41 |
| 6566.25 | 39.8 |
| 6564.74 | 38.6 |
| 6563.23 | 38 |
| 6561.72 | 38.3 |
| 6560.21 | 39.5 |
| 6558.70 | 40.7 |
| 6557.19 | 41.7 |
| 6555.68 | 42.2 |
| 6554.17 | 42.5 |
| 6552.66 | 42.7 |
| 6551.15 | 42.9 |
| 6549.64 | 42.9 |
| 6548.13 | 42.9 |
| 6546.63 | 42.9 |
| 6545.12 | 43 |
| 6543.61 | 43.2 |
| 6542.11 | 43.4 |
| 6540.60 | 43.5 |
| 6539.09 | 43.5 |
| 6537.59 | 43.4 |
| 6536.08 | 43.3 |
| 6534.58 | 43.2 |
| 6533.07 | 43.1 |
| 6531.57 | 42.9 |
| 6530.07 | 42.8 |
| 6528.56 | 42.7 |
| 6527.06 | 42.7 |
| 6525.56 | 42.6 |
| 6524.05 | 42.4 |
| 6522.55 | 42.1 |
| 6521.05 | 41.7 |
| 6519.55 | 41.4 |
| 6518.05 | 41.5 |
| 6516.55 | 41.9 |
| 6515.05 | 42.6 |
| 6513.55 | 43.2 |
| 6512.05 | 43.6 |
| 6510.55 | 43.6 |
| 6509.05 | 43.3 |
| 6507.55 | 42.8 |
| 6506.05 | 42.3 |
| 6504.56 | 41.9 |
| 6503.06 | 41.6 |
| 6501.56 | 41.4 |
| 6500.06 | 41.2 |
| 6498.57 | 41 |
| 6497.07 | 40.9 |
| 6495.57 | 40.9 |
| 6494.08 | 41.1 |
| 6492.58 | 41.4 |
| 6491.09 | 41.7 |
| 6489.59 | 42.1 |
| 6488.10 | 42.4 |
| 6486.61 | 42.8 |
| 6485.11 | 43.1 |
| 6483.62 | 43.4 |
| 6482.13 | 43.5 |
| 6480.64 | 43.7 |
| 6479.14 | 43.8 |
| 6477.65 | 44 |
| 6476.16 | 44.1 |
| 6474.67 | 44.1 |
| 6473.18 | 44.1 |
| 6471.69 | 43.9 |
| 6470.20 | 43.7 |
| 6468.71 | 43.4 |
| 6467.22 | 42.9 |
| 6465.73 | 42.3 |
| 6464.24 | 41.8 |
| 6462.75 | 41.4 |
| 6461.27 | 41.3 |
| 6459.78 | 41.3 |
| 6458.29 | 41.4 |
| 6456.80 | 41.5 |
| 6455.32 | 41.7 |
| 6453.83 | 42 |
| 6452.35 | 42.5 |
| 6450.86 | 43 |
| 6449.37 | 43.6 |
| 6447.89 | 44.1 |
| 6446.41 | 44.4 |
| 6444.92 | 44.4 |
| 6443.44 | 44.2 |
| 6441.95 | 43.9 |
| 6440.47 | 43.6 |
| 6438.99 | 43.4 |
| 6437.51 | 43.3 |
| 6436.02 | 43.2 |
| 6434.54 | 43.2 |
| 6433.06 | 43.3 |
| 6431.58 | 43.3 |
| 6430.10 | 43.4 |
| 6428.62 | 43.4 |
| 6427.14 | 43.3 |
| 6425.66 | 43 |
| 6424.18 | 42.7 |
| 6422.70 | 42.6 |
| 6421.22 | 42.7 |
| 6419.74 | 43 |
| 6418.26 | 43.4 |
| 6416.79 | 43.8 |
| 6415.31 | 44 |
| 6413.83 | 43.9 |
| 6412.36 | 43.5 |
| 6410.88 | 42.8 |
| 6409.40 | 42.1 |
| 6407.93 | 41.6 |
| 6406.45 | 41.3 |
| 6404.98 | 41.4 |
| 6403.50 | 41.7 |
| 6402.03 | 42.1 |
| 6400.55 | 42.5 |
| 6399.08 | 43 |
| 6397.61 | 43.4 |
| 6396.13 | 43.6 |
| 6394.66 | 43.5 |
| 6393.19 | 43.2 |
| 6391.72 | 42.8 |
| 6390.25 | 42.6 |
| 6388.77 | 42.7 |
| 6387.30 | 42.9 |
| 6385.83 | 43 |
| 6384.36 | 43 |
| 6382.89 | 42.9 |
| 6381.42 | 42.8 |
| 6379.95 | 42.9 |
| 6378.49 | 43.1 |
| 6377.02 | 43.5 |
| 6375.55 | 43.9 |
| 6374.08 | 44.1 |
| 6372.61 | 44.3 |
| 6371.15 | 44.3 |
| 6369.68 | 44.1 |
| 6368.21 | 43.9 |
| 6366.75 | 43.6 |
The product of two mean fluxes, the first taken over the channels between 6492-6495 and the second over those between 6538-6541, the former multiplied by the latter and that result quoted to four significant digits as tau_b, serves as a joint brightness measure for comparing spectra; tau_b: 1794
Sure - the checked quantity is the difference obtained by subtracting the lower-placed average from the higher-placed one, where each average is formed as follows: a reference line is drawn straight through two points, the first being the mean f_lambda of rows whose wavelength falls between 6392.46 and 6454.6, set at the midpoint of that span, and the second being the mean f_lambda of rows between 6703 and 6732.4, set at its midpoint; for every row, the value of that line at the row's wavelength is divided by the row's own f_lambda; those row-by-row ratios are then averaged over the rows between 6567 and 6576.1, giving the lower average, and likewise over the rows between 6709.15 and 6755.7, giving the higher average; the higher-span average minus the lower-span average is 0.001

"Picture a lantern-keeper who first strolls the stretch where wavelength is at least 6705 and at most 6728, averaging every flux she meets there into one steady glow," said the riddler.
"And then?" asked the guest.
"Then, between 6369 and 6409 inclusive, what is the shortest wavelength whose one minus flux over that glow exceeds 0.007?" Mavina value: 6403.50 AA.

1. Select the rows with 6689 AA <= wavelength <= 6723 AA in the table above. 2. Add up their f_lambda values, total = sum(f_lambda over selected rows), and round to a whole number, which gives 921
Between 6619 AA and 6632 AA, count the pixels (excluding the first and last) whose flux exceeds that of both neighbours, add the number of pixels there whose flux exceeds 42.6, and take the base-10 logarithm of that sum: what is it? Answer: 1.0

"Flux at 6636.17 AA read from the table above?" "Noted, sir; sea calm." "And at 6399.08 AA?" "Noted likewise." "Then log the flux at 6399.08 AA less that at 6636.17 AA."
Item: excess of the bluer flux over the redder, -0.8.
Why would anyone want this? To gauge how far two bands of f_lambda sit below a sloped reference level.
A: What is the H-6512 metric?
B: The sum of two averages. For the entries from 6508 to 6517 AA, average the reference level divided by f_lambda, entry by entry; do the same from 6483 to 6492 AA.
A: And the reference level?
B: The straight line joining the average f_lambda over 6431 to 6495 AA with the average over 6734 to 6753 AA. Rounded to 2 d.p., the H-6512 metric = 2.00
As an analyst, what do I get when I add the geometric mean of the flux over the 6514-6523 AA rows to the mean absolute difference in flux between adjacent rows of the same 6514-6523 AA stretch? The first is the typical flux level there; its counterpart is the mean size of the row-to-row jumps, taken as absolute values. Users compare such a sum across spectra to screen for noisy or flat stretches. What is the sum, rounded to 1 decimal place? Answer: 42.2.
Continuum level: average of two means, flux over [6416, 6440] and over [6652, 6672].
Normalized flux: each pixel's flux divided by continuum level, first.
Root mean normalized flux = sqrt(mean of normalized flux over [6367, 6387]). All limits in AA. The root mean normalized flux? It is 1.01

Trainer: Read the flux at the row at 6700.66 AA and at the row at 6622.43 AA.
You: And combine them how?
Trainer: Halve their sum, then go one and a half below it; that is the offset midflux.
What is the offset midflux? 41.2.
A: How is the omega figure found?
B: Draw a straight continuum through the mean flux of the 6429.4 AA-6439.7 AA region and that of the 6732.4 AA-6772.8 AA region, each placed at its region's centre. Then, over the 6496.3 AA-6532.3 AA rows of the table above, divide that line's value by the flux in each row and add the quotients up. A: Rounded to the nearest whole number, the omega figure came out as 24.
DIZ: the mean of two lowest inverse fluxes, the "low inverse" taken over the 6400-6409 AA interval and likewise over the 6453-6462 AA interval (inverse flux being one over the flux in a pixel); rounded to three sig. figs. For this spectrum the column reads 0.0237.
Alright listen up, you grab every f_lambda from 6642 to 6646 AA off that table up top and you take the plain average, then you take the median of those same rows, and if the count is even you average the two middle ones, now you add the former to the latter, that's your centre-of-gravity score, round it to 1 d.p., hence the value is 84.1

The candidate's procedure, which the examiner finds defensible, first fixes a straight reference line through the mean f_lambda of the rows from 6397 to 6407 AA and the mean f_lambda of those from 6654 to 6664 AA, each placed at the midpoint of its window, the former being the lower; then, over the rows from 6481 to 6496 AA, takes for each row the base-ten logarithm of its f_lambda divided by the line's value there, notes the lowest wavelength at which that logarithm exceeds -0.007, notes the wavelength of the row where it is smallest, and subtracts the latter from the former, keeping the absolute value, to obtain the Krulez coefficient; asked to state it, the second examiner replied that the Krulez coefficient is 13.4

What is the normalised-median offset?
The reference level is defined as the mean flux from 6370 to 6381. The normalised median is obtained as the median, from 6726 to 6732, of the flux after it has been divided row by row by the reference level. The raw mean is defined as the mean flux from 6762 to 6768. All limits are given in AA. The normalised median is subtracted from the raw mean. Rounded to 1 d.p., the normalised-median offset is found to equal 40.9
